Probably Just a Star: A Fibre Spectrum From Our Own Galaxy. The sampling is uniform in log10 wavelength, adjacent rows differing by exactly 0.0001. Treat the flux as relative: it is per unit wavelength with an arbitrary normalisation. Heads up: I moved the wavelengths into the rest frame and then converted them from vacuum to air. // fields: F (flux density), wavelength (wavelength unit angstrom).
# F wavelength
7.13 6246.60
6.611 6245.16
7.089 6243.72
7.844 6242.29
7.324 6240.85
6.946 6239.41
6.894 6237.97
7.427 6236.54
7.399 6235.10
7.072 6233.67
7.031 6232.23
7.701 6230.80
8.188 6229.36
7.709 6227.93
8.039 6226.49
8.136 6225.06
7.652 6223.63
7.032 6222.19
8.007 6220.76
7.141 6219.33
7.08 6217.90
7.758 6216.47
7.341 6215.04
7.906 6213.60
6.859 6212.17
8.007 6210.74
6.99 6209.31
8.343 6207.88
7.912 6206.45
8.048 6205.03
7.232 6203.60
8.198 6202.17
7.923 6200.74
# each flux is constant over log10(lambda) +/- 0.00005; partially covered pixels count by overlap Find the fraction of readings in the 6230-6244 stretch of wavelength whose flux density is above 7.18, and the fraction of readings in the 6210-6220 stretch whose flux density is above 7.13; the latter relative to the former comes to 1.4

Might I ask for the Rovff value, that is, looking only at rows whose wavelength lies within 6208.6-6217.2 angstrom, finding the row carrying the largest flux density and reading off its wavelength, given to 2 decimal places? 6210.74 angstrom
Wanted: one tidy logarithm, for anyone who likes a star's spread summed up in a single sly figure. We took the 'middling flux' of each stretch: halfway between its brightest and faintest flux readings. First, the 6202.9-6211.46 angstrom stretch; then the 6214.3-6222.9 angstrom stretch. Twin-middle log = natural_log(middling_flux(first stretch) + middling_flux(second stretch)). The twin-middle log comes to 2.72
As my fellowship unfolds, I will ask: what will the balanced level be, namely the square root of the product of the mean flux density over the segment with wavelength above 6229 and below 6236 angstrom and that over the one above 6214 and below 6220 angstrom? 7.40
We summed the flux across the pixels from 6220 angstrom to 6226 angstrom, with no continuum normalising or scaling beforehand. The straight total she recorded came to 30.8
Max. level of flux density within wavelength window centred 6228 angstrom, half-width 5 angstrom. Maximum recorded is 8.188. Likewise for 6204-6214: 8.343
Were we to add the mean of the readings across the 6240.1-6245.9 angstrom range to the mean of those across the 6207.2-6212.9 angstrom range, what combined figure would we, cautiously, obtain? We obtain 14.8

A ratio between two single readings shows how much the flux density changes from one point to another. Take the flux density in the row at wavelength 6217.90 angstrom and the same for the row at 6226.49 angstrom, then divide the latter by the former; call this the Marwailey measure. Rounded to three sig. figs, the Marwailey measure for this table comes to 1.14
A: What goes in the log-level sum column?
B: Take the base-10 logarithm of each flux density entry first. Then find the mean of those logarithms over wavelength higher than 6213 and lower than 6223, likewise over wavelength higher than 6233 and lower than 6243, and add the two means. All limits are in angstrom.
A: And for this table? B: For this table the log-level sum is 1.73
